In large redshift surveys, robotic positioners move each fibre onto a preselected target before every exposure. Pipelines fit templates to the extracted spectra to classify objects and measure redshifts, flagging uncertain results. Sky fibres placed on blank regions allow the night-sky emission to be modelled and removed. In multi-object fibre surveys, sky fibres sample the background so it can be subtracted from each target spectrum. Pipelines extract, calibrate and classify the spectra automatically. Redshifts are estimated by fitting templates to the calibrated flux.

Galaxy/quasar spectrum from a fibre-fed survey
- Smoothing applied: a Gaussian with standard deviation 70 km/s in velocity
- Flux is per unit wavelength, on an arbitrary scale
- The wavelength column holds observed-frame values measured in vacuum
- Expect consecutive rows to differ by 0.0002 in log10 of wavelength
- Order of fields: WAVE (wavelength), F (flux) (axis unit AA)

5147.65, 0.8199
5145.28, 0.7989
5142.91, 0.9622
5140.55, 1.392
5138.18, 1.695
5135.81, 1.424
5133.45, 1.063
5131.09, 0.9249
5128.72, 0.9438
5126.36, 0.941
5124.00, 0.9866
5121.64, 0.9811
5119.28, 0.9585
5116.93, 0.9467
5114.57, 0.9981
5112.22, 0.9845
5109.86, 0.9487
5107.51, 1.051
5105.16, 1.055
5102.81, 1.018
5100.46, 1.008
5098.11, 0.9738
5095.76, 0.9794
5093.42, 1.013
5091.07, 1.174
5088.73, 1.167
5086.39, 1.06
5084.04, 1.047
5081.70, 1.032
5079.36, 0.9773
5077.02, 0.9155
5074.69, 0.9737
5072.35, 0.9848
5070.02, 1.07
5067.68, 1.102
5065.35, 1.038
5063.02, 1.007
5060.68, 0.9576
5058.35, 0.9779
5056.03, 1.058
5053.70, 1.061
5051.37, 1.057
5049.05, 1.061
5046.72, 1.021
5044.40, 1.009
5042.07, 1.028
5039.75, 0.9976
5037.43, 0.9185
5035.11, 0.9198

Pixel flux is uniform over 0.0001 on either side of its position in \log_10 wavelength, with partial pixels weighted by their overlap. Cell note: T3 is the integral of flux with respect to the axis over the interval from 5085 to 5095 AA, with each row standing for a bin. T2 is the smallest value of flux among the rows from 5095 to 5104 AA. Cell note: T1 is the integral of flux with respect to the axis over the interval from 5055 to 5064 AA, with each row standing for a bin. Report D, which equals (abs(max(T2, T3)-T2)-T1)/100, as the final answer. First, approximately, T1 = 9.0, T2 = 0.9738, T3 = 10.97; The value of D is 0.010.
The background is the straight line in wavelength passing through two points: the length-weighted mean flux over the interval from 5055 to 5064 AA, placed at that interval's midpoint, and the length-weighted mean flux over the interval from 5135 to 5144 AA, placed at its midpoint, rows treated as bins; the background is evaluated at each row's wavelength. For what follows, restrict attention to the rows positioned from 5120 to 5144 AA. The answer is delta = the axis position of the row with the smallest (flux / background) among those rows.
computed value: 5142.91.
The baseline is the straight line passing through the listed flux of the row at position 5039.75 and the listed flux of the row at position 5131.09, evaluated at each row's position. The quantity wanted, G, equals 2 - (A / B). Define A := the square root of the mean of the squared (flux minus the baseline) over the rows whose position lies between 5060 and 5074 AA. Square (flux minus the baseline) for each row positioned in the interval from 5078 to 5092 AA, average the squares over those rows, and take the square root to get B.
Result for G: 1.5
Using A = 0.07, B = 0.137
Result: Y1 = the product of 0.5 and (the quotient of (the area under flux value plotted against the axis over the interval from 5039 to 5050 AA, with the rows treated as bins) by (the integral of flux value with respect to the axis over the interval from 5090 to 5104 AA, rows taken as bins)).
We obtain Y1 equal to 0.39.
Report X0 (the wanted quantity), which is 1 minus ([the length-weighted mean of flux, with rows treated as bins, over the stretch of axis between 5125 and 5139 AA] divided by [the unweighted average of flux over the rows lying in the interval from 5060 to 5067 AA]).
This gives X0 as -0.148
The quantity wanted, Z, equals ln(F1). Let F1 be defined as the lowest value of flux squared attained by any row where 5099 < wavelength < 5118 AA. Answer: -0.110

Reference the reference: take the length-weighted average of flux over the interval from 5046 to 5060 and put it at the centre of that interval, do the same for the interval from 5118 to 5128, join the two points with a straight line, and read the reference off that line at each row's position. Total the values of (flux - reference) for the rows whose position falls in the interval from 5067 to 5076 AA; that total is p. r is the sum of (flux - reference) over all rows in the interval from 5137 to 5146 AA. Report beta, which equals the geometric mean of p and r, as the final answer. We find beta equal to 0.24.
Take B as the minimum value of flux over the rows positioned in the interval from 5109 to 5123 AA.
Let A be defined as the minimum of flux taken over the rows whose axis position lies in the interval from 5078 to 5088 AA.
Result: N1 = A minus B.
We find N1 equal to 0.031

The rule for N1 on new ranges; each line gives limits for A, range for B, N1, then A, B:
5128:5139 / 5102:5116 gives -0.024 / 0.9249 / 0.9487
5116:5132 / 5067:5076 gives -0.049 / 0.9249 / 0.9737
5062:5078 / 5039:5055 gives -0.082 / 0.9155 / 0.9976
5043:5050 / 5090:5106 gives 0.035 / 1.009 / 0.9738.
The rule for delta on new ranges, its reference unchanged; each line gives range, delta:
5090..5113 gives 5109.86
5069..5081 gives 5077.02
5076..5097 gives 5095.76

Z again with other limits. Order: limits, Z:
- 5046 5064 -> -0.087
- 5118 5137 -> -0.156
